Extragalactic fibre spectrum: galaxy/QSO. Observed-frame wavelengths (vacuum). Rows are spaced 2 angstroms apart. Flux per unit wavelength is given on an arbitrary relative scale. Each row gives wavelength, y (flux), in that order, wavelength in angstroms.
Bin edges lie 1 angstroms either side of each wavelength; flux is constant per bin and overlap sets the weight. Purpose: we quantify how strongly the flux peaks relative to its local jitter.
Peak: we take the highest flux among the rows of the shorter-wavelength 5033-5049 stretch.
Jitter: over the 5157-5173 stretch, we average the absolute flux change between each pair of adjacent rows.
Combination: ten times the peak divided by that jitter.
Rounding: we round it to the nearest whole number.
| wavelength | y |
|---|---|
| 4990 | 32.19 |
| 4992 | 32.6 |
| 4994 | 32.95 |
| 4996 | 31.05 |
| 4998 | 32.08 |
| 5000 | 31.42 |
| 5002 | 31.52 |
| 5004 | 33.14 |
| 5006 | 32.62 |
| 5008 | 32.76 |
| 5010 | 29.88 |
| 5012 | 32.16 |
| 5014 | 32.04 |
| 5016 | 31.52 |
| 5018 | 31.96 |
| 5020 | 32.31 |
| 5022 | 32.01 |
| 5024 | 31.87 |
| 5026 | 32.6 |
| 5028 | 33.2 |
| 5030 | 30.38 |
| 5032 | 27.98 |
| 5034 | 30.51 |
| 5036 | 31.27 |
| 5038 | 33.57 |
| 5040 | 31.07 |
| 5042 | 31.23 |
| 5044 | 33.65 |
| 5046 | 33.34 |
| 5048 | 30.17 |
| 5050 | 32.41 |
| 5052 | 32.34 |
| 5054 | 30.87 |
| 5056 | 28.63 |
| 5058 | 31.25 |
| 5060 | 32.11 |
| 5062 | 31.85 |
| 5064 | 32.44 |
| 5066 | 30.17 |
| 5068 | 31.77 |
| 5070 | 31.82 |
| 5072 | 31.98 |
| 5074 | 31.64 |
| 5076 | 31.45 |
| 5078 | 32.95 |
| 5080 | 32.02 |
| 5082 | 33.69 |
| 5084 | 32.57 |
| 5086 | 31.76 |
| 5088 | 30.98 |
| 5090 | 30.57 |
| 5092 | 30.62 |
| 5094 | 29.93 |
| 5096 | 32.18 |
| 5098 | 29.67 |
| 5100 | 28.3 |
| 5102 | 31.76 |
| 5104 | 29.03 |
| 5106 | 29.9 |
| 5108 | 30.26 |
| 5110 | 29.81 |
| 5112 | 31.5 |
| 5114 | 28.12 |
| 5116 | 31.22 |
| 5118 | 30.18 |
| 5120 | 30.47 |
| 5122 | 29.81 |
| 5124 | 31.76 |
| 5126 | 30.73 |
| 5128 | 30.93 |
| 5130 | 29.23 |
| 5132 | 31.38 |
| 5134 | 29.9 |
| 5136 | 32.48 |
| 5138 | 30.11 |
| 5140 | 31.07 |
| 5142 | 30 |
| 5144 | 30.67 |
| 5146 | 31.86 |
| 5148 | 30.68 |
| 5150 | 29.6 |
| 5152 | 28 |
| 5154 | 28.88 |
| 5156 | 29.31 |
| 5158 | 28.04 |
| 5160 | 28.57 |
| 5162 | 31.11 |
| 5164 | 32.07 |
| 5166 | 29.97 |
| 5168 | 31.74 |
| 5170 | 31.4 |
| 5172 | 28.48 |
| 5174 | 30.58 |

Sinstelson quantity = 211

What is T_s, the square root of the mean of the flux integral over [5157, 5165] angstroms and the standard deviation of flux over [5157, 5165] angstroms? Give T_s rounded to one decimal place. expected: 11.0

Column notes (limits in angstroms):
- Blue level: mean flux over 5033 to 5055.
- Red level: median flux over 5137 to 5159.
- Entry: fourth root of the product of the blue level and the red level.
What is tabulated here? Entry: 5.56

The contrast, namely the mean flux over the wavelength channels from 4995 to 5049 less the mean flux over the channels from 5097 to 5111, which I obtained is 1.9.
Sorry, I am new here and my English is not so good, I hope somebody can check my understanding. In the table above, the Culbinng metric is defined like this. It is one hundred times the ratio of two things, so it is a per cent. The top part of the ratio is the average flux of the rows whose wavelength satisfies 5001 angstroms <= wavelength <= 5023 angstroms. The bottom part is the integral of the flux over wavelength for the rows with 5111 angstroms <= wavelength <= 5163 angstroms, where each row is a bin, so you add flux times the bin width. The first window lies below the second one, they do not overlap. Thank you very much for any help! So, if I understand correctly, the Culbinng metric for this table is 2.0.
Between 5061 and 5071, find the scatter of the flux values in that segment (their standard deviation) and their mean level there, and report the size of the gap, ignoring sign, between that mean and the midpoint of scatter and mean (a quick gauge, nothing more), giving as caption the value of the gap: 15.4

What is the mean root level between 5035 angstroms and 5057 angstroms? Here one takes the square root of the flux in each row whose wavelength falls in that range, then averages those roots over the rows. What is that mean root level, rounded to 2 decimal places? 5.63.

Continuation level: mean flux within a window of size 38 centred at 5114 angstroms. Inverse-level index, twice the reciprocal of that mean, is 0.066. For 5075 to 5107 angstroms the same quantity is 0.064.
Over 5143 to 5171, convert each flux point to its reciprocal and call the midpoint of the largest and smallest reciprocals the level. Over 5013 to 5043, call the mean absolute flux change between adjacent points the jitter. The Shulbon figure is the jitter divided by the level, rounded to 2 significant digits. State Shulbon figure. 35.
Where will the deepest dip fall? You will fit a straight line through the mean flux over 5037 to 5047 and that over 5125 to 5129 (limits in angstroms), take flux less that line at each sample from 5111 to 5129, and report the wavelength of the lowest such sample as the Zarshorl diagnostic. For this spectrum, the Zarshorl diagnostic 5114 angstroms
